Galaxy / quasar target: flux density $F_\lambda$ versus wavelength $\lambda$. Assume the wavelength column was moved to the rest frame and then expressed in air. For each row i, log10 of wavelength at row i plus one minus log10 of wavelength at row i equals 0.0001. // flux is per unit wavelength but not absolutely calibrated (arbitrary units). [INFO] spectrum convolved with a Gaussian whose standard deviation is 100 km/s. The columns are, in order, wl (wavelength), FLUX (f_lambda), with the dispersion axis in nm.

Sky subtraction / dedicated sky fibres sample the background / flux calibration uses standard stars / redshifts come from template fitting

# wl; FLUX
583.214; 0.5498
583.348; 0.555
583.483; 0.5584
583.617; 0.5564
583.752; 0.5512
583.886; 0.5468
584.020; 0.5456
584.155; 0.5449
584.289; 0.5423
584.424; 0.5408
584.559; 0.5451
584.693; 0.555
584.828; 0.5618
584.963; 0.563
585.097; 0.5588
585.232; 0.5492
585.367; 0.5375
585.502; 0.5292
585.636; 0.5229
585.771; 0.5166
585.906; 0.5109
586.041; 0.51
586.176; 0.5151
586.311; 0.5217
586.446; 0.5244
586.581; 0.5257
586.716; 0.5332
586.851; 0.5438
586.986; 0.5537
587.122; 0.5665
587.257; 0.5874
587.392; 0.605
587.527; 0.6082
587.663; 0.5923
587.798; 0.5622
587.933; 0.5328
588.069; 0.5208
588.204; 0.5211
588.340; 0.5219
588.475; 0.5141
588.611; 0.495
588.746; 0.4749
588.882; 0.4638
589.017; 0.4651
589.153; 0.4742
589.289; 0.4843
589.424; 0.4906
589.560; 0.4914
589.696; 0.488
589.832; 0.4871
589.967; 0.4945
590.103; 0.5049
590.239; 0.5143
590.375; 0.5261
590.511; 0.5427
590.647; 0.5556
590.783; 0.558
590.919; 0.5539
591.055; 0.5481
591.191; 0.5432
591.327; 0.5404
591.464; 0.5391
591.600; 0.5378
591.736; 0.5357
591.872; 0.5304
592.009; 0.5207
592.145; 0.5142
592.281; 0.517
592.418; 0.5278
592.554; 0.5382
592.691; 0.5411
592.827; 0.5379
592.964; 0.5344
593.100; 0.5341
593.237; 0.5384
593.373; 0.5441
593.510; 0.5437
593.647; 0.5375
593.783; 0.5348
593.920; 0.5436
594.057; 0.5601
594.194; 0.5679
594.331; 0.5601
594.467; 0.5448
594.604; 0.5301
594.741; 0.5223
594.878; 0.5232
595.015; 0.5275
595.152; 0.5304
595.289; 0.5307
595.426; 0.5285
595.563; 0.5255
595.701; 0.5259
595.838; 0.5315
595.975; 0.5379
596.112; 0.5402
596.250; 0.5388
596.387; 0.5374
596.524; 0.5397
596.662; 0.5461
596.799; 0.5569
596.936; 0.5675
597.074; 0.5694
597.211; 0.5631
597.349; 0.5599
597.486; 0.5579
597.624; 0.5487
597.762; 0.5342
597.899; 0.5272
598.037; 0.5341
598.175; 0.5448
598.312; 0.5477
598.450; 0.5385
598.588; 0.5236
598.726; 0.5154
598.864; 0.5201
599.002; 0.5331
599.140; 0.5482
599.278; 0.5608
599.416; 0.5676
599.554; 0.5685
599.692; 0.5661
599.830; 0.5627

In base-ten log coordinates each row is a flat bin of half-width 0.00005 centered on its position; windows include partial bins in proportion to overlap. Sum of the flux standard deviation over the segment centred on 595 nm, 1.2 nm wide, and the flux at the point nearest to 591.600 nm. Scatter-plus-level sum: 0.54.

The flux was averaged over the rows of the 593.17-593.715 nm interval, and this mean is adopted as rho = 0.541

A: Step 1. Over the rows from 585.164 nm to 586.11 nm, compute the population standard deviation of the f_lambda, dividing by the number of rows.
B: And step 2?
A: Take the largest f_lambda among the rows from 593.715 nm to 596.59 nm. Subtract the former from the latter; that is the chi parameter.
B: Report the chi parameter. 0.554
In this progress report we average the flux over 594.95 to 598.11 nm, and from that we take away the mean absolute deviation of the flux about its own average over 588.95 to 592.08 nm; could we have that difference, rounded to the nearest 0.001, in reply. 0.516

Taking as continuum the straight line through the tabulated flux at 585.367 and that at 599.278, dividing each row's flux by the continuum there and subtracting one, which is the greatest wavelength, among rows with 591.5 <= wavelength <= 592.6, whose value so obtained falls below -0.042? 592.281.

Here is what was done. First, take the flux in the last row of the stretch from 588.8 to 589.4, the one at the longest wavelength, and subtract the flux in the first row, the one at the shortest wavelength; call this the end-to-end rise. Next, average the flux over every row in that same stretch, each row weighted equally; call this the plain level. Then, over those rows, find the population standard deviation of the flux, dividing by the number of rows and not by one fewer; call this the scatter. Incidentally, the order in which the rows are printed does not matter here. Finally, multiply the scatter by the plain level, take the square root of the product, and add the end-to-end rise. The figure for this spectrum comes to 0.083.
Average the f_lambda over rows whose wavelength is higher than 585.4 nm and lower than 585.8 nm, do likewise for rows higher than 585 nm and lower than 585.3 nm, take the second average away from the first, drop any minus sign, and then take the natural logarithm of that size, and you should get -3.5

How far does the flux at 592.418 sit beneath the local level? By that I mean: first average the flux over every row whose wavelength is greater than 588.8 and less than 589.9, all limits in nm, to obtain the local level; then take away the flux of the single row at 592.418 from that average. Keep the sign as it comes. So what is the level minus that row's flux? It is -0.047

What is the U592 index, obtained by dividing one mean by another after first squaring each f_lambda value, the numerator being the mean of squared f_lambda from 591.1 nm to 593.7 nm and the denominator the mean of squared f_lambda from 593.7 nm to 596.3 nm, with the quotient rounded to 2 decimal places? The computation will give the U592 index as 0.99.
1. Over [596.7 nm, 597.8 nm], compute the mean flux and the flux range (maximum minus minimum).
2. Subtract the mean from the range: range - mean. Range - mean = -0.52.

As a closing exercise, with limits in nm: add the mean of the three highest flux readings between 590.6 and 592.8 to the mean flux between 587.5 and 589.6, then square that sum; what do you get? 1.14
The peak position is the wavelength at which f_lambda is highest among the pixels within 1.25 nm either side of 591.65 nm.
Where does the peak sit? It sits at 590.783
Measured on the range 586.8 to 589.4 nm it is 587.527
